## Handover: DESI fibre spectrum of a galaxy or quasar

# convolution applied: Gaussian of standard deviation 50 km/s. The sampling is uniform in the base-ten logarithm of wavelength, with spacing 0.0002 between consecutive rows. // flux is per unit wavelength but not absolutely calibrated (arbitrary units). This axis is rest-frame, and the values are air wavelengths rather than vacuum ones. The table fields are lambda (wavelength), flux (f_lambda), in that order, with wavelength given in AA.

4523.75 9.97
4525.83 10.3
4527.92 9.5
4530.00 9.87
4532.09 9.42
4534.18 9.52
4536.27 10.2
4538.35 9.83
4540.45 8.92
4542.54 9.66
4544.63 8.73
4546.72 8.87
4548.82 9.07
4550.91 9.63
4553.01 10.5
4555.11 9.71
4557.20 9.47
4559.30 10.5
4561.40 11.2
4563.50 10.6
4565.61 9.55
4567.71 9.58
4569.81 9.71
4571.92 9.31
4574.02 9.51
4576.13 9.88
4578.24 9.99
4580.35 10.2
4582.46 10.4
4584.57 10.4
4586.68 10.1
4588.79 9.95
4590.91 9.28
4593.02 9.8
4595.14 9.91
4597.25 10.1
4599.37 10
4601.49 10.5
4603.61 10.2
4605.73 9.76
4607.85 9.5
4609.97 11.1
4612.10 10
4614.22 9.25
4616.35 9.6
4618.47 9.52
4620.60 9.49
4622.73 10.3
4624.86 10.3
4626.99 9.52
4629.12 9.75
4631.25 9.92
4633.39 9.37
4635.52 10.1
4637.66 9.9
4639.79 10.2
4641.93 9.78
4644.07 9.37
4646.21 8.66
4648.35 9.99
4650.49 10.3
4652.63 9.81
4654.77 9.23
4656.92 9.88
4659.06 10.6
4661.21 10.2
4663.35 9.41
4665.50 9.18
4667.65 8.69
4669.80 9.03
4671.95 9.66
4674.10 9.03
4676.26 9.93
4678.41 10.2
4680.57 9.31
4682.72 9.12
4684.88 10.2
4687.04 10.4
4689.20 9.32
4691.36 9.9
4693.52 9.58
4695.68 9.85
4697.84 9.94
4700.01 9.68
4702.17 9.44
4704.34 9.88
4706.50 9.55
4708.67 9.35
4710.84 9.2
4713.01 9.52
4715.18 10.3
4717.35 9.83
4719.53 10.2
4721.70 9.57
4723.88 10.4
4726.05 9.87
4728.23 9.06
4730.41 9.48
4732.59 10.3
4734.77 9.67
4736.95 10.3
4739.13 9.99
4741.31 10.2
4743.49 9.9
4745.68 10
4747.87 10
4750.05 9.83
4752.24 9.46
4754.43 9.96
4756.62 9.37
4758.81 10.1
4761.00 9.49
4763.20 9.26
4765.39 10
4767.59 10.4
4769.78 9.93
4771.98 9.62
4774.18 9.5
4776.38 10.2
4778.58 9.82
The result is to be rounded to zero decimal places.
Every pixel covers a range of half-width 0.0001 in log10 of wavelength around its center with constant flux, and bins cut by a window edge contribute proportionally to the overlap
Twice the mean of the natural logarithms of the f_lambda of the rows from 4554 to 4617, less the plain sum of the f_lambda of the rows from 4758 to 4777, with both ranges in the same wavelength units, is -84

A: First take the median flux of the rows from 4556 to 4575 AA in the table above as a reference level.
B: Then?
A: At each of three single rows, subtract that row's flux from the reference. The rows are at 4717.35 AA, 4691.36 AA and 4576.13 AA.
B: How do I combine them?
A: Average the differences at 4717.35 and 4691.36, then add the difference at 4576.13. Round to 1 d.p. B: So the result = -0.6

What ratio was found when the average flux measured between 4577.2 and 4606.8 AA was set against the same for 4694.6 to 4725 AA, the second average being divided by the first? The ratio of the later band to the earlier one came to 0.972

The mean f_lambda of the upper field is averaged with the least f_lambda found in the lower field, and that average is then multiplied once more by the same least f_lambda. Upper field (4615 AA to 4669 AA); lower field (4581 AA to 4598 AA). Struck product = 88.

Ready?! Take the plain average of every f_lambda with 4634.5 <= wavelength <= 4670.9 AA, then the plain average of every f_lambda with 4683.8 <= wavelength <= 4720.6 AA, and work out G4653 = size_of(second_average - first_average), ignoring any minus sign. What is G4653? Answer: 0.11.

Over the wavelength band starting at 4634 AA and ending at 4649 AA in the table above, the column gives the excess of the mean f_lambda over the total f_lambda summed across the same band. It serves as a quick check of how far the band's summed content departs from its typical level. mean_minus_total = -58.3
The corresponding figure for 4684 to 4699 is -59.3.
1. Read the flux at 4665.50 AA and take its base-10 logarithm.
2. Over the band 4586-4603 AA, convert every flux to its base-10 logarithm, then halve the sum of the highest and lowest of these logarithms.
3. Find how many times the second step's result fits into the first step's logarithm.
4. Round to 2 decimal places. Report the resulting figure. 0.97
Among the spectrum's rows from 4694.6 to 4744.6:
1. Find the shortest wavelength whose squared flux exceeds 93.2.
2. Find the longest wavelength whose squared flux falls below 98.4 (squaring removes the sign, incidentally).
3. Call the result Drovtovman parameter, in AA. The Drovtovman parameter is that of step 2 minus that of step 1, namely 47.8 AA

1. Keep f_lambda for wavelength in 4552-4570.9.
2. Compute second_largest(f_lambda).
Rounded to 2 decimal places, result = 10.60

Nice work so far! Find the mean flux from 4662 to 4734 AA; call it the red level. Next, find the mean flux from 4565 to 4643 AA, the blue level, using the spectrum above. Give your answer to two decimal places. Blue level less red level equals 0.24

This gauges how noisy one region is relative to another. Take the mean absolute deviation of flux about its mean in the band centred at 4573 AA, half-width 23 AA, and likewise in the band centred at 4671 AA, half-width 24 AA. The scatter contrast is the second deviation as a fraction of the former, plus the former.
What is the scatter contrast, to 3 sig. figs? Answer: 1.55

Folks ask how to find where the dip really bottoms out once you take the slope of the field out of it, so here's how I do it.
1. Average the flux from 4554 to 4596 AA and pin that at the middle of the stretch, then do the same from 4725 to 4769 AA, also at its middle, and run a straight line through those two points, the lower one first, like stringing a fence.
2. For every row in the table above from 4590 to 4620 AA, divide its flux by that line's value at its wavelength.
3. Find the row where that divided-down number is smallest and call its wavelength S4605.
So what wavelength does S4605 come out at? 4614.22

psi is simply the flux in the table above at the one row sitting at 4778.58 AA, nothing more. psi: 9.82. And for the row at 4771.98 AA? 9.62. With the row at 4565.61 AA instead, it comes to 9.55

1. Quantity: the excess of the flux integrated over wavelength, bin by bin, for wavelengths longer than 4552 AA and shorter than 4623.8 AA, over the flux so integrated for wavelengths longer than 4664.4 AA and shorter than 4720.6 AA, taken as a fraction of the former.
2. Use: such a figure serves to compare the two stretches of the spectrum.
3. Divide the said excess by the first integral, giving 0.2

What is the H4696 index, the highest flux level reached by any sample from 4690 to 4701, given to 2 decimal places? 9.94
